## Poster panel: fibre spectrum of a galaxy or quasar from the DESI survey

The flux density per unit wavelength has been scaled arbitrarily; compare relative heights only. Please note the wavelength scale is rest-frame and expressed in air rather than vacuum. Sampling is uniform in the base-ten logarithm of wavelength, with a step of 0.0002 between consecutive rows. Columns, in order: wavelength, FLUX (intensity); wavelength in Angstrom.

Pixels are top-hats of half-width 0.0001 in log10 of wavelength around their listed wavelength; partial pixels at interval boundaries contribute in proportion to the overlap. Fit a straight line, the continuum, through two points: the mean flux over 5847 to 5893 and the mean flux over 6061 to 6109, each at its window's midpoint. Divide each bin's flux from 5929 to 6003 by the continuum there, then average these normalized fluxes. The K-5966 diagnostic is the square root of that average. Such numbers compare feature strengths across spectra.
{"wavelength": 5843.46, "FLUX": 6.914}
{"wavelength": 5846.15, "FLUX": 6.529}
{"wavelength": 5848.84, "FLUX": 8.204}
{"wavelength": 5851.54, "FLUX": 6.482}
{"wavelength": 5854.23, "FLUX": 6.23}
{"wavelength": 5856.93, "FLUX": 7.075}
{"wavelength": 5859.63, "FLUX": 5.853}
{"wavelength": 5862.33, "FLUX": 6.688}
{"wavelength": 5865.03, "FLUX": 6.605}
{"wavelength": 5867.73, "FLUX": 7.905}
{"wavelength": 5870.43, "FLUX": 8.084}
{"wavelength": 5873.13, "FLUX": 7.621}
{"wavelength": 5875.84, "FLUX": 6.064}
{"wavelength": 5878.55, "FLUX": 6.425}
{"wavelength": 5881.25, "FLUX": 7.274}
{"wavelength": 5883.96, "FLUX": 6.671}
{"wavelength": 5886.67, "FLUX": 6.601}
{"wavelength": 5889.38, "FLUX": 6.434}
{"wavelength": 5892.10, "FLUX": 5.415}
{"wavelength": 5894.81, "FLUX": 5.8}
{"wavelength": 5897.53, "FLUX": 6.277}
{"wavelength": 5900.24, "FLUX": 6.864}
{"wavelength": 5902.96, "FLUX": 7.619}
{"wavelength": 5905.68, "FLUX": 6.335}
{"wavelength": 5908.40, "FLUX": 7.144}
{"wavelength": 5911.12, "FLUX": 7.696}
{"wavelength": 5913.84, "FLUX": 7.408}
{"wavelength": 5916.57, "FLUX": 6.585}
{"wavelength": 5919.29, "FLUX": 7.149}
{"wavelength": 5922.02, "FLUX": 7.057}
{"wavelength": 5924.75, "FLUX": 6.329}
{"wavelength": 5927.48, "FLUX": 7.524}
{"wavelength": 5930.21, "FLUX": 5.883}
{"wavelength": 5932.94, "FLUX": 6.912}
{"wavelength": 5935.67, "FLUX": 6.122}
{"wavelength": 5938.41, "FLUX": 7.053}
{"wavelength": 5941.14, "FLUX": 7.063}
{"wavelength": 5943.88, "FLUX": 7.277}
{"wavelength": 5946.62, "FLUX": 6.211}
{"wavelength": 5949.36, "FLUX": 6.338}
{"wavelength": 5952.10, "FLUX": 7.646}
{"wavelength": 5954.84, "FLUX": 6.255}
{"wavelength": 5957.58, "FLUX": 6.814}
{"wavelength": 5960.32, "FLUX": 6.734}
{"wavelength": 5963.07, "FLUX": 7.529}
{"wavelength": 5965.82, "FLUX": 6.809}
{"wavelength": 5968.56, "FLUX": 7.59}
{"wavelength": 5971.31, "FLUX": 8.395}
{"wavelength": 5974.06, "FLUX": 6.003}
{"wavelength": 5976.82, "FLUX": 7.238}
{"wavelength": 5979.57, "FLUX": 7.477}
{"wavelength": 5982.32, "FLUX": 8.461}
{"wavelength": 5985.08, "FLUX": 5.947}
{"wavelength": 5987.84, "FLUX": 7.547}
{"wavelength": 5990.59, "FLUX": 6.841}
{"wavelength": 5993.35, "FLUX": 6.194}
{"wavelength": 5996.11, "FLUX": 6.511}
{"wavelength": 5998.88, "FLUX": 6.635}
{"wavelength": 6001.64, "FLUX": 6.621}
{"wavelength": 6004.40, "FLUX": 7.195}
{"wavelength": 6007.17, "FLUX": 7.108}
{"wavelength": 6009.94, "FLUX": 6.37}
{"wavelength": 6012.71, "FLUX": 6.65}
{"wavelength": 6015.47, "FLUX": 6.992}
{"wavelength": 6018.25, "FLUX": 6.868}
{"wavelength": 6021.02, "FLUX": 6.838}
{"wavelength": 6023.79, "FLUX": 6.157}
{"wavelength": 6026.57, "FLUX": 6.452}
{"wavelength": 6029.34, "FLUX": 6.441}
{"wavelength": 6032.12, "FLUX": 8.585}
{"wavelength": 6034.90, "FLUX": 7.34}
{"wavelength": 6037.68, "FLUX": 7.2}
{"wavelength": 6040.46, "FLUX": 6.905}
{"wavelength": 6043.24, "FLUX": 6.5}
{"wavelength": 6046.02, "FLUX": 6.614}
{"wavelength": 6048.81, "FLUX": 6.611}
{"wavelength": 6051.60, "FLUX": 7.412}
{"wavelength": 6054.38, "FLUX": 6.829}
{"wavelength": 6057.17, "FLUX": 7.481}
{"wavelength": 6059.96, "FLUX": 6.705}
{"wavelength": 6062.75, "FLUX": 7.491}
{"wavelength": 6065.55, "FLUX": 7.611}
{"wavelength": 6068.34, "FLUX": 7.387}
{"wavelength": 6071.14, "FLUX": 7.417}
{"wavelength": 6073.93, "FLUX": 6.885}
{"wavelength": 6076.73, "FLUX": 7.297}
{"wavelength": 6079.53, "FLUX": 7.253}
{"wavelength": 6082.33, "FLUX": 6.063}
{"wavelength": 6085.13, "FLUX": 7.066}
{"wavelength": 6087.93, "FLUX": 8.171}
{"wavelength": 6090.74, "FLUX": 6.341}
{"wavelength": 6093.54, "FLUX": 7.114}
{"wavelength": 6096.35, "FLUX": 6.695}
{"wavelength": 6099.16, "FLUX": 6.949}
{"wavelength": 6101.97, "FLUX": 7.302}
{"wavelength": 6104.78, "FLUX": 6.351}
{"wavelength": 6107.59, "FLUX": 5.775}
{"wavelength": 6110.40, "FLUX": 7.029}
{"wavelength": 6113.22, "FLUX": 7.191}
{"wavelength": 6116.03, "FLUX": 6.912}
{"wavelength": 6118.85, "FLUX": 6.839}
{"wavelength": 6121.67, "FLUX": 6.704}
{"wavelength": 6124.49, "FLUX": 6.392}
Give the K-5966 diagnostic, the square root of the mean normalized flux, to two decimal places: 1.00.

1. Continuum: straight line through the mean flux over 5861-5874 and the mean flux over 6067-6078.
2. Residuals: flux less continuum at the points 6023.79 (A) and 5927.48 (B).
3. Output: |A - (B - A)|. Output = 2.4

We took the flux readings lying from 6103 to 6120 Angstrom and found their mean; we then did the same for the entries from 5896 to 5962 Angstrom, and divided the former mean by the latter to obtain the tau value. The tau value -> 0.98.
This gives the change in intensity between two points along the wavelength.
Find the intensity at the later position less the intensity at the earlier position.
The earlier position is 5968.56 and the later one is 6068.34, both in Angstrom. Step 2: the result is -0.20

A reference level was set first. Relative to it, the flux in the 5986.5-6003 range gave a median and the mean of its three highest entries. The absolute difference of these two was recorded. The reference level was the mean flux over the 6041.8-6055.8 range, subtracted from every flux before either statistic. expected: 0.38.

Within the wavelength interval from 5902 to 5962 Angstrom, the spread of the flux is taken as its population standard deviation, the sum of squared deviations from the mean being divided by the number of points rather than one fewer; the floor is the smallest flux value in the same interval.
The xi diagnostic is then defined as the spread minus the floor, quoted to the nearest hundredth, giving -5.35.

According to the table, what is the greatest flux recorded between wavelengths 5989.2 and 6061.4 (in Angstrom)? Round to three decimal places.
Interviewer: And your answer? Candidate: 8.585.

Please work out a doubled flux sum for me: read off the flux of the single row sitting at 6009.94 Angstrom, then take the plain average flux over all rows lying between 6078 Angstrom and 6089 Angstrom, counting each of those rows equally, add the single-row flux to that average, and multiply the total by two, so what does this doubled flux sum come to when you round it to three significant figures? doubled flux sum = 27.0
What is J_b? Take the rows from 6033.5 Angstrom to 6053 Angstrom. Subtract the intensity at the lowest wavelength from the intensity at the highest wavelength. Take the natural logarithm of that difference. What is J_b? -2.6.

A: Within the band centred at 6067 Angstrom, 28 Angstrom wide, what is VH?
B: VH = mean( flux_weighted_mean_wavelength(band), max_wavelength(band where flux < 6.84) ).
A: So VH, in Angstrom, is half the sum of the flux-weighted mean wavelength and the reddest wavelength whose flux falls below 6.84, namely 6063.5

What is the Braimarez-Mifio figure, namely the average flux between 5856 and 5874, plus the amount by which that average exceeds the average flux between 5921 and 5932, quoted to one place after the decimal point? 7.5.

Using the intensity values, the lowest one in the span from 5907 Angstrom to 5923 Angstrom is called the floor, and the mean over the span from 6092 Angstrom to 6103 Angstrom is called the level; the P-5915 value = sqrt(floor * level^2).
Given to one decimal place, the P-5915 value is 18.0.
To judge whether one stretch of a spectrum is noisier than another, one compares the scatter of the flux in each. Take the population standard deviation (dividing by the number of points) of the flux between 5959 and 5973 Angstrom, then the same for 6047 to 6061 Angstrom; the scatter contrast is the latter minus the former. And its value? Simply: -0.24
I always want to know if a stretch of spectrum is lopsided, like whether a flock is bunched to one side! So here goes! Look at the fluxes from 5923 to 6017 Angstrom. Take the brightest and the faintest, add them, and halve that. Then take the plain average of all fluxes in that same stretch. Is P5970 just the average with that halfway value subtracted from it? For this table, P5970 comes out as -0.28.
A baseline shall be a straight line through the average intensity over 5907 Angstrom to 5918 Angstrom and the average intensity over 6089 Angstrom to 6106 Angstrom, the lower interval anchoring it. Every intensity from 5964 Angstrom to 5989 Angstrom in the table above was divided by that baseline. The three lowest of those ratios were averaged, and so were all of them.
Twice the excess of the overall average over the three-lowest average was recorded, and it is 0.290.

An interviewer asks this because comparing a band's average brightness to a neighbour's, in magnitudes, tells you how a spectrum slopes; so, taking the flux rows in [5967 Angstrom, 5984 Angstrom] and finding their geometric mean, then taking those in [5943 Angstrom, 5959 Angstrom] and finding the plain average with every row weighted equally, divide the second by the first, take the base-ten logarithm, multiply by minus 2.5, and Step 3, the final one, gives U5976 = 0.11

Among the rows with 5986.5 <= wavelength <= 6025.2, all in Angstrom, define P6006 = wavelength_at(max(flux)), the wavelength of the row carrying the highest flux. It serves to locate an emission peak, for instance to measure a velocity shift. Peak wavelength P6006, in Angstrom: 5987.84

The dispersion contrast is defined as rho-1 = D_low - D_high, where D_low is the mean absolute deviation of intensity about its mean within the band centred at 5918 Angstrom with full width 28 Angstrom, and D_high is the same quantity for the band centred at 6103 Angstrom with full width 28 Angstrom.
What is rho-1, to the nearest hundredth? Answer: 0.12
